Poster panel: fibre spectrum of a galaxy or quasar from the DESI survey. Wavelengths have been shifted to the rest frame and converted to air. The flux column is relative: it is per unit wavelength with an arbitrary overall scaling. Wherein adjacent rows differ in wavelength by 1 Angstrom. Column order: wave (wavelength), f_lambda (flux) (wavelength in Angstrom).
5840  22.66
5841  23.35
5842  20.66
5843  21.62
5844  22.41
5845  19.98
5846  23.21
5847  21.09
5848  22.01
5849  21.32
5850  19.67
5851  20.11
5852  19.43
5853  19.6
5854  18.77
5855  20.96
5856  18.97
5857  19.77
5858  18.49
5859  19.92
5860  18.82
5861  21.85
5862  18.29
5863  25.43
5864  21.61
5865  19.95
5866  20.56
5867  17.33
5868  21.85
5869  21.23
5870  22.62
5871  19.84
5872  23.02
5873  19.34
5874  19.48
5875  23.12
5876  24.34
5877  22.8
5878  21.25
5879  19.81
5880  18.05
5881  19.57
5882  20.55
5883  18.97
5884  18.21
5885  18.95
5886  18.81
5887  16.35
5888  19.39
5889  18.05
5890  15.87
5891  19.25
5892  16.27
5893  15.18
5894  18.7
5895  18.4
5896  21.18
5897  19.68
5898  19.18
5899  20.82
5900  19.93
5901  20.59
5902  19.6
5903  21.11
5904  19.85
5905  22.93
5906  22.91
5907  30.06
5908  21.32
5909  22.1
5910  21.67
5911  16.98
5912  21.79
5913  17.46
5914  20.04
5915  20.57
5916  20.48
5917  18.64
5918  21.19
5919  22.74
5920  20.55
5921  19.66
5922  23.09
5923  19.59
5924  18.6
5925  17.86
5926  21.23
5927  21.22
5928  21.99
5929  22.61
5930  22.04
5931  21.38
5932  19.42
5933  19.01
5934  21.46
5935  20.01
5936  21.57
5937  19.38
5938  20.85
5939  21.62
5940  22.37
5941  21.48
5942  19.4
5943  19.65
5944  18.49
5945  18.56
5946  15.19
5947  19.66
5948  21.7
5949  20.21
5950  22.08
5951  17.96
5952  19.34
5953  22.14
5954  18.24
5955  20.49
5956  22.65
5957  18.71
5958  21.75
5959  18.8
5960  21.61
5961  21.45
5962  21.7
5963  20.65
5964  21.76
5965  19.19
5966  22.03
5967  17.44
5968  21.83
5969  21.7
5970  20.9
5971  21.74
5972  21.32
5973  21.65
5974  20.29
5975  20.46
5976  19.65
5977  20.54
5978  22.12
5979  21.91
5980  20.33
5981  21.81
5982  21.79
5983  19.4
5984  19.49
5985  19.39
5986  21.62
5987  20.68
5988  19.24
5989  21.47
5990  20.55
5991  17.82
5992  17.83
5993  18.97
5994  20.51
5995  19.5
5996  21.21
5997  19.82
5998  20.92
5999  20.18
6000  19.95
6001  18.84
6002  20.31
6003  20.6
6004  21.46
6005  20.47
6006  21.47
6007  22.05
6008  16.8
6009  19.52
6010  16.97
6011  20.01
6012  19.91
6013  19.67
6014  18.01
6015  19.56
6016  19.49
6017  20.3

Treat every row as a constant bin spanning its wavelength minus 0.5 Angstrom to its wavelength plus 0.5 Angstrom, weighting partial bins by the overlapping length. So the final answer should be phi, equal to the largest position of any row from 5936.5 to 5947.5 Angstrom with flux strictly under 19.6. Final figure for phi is 5946 Angstrom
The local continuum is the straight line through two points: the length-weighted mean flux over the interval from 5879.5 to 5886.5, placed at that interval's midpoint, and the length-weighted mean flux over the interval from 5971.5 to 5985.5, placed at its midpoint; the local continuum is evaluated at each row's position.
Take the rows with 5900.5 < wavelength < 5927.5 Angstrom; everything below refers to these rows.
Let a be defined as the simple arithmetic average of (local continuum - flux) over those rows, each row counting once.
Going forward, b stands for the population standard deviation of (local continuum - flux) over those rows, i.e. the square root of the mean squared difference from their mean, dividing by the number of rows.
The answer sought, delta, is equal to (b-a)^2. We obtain 14.2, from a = -1.3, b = 2.45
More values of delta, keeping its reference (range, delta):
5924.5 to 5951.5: 4.3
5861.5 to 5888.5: 13.8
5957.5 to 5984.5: 2.1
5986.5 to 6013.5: 0.0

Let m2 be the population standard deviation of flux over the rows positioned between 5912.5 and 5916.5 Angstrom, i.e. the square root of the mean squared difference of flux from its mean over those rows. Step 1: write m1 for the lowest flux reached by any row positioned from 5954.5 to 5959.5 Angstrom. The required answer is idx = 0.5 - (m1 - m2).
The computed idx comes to -16.94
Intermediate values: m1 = 18.71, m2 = 1.27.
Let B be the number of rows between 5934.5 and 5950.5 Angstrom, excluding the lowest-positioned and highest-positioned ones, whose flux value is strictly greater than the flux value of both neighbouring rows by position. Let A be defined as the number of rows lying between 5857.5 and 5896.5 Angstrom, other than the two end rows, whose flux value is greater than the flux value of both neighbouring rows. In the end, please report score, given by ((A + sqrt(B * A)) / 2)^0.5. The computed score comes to 3.2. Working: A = 13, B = 5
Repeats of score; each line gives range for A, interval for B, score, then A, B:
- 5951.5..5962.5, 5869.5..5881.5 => 1.8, 4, 2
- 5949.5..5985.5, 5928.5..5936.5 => 3.0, 14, 1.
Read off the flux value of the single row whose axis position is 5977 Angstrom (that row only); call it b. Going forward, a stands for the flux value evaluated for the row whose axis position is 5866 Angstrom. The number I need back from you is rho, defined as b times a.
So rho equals 422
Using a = 20.56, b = 20.54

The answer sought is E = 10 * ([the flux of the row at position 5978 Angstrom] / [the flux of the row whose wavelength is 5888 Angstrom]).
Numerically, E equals 11.4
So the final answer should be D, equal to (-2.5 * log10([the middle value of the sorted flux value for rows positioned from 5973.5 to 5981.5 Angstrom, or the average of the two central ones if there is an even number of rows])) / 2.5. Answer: -1.31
